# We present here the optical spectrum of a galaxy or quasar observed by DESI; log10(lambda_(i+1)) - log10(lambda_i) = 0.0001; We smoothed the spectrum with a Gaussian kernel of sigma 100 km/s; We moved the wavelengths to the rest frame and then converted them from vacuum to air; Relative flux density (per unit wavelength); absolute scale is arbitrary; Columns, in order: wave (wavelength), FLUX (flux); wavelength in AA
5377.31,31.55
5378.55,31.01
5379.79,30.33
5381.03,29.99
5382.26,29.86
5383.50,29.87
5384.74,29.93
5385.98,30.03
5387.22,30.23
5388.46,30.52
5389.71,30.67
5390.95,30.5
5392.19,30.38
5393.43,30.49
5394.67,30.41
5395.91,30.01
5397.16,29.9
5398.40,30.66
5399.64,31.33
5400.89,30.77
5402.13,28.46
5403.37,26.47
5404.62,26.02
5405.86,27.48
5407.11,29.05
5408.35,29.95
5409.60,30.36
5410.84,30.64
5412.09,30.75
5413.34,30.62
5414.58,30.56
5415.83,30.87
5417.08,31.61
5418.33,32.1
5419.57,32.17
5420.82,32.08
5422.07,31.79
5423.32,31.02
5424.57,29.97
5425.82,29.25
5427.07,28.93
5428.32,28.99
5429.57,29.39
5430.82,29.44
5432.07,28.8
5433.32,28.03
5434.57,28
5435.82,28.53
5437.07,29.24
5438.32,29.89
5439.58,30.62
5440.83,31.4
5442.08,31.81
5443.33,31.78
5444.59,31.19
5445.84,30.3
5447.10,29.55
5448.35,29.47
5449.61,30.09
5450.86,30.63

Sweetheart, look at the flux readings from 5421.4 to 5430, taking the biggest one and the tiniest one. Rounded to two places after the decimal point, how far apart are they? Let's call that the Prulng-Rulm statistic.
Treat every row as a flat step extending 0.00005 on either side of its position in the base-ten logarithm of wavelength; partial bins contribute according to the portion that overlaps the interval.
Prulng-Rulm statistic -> 2.86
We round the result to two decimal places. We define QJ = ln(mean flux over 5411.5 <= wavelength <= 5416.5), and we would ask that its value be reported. 3.42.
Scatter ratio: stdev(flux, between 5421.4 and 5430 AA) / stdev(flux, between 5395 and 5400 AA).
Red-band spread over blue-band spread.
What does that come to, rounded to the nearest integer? 2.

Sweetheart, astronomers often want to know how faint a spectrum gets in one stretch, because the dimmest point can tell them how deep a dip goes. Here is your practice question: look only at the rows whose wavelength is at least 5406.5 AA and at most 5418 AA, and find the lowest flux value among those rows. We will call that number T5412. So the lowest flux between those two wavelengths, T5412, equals 29.05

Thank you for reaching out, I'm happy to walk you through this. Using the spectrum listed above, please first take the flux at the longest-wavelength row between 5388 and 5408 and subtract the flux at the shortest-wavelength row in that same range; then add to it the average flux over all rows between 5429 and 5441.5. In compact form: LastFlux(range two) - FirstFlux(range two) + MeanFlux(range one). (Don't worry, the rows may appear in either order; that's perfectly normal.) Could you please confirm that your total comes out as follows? 27.9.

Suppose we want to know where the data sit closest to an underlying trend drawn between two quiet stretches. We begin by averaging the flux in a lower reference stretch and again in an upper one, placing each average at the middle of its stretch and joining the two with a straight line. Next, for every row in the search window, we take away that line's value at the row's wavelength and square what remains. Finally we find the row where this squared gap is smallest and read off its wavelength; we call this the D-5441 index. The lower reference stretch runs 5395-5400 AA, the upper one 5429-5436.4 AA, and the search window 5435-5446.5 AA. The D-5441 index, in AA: 5435.82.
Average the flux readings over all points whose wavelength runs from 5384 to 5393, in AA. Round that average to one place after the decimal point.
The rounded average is 30.3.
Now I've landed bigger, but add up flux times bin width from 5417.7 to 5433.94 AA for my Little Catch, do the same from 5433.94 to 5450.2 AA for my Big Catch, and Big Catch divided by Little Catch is 1.00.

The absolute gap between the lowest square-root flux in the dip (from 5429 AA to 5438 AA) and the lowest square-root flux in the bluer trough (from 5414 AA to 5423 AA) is 0.237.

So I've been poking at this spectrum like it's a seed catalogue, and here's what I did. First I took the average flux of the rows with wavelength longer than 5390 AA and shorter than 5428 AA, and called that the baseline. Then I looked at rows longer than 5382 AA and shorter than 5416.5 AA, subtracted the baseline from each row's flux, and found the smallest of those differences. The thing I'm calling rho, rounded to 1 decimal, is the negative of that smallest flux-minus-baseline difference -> 4.1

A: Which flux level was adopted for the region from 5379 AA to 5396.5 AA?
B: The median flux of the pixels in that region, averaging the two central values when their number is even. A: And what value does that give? 30.3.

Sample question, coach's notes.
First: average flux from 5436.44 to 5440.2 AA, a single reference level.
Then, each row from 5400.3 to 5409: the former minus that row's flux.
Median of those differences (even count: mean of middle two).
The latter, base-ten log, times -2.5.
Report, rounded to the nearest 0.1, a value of -0.4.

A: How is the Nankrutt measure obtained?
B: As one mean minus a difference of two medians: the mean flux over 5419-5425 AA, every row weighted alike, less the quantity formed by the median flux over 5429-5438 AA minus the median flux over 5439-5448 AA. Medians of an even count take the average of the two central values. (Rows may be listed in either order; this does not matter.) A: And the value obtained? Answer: 34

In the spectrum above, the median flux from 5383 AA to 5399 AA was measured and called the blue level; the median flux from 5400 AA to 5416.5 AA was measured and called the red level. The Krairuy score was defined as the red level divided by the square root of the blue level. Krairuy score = 5.51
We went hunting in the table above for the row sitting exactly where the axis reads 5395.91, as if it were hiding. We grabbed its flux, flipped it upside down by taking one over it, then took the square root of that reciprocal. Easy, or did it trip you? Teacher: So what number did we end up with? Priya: 0.183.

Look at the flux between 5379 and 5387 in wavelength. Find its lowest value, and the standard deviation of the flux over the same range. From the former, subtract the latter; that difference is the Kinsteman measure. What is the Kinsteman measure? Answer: 29.7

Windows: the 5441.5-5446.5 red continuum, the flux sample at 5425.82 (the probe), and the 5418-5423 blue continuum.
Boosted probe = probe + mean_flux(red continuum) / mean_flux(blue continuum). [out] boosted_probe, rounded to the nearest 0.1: 30.2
